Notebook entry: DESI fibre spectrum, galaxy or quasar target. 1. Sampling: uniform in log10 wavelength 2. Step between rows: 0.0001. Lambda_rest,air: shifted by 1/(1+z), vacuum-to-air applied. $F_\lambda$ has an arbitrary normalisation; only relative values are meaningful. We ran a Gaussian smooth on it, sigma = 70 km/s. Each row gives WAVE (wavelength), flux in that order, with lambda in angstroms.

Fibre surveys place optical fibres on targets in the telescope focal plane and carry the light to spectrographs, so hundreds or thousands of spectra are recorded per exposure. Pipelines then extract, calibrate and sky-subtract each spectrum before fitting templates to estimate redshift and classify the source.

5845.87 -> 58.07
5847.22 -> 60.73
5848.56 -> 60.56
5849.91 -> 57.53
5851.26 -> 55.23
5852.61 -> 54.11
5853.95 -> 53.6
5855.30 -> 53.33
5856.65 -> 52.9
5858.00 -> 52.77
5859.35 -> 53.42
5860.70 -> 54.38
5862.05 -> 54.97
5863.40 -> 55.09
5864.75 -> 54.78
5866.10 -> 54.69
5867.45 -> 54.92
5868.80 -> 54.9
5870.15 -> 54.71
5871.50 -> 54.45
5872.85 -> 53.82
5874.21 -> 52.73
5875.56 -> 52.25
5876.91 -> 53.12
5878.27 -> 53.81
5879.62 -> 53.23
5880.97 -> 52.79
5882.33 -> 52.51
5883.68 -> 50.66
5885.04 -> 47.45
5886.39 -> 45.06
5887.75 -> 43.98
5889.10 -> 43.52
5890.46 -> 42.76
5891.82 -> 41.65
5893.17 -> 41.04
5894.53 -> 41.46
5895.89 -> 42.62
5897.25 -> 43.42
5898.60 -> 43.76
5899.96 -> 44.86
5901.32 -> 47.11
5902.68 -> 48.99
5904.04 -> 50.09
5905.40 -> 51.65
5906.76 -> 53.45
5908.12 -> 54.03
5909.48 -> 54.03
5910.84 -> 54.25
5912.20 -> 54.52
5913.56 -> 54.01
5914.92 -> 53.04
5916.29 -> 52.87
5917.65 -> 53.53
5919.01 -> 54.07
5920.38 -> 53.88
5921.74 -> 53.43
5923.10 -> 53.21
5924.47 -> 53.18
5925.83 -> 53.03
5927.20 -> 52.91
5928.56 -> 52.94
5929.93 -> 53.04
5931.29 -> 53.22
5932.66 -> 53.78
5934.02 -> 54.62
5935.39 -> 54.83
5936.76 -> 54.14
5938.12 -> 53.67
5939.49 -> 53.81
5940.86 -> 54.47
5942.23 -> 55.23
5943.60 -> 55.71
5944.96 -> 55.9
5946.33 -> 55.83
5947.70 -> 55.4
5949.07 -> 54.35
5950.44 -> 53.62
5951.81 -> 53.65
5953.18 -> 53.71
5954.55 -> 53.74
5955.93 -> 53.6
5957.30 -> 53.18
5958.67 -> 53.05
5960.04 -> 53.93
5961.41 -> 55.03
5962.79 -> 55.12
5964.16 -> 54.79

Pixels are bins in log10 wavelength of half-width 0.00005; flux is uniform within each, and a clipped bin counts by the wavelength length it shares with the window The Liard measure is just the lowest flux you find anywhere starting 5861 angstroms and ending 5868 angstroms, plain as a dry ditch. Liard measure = 54.69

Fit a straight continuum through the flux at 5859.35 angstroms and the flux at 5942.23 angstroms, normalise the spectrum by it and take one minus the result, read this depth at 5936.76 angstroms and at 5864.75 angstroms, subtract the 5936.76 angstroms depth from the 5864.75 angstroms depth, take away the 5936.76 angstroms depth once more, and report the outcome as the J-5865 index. -0.06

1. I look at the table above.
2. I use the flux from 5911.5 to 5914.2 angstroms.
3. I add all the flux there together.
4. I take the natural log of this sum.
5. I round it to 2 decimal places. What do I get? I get 4.69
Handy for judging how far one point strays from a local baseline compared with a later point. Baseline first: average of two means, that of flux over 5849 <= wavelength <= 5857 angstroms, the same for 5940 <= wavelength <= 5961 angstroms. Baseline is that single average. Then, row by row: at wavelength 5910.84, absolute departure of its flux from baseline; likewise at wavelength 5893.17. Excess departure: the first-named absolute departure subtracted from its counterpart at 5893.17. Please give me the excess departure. 13.2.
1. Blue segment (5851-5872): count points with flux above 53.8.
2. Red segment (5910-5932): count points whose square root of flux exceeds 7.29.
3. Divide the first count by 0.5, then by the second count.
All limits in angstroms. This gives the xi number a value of 2.20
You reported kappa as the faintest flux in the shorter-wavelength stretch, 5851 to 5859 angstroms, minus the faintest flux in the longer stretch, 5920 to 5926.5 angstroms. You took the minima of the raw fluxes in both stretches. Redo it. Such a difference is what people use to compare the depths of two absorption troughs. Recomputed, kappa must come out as -0.3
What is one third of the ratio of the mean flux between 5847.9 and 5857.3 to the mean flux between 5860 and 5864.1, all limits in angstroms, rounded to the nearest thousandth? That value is 0.336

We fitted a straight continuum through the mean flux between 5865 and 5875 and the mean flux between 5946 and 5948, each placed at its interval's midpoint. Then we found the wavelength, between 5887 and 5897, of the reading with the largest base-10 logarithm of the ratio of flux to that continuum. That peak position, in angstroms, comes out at 5887.75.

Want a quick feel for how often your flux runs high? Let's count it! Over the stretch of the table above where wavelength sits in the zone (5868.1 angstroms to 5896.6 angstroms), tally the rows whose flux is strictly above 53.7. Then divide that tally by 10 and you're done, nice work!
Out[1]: 0.50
